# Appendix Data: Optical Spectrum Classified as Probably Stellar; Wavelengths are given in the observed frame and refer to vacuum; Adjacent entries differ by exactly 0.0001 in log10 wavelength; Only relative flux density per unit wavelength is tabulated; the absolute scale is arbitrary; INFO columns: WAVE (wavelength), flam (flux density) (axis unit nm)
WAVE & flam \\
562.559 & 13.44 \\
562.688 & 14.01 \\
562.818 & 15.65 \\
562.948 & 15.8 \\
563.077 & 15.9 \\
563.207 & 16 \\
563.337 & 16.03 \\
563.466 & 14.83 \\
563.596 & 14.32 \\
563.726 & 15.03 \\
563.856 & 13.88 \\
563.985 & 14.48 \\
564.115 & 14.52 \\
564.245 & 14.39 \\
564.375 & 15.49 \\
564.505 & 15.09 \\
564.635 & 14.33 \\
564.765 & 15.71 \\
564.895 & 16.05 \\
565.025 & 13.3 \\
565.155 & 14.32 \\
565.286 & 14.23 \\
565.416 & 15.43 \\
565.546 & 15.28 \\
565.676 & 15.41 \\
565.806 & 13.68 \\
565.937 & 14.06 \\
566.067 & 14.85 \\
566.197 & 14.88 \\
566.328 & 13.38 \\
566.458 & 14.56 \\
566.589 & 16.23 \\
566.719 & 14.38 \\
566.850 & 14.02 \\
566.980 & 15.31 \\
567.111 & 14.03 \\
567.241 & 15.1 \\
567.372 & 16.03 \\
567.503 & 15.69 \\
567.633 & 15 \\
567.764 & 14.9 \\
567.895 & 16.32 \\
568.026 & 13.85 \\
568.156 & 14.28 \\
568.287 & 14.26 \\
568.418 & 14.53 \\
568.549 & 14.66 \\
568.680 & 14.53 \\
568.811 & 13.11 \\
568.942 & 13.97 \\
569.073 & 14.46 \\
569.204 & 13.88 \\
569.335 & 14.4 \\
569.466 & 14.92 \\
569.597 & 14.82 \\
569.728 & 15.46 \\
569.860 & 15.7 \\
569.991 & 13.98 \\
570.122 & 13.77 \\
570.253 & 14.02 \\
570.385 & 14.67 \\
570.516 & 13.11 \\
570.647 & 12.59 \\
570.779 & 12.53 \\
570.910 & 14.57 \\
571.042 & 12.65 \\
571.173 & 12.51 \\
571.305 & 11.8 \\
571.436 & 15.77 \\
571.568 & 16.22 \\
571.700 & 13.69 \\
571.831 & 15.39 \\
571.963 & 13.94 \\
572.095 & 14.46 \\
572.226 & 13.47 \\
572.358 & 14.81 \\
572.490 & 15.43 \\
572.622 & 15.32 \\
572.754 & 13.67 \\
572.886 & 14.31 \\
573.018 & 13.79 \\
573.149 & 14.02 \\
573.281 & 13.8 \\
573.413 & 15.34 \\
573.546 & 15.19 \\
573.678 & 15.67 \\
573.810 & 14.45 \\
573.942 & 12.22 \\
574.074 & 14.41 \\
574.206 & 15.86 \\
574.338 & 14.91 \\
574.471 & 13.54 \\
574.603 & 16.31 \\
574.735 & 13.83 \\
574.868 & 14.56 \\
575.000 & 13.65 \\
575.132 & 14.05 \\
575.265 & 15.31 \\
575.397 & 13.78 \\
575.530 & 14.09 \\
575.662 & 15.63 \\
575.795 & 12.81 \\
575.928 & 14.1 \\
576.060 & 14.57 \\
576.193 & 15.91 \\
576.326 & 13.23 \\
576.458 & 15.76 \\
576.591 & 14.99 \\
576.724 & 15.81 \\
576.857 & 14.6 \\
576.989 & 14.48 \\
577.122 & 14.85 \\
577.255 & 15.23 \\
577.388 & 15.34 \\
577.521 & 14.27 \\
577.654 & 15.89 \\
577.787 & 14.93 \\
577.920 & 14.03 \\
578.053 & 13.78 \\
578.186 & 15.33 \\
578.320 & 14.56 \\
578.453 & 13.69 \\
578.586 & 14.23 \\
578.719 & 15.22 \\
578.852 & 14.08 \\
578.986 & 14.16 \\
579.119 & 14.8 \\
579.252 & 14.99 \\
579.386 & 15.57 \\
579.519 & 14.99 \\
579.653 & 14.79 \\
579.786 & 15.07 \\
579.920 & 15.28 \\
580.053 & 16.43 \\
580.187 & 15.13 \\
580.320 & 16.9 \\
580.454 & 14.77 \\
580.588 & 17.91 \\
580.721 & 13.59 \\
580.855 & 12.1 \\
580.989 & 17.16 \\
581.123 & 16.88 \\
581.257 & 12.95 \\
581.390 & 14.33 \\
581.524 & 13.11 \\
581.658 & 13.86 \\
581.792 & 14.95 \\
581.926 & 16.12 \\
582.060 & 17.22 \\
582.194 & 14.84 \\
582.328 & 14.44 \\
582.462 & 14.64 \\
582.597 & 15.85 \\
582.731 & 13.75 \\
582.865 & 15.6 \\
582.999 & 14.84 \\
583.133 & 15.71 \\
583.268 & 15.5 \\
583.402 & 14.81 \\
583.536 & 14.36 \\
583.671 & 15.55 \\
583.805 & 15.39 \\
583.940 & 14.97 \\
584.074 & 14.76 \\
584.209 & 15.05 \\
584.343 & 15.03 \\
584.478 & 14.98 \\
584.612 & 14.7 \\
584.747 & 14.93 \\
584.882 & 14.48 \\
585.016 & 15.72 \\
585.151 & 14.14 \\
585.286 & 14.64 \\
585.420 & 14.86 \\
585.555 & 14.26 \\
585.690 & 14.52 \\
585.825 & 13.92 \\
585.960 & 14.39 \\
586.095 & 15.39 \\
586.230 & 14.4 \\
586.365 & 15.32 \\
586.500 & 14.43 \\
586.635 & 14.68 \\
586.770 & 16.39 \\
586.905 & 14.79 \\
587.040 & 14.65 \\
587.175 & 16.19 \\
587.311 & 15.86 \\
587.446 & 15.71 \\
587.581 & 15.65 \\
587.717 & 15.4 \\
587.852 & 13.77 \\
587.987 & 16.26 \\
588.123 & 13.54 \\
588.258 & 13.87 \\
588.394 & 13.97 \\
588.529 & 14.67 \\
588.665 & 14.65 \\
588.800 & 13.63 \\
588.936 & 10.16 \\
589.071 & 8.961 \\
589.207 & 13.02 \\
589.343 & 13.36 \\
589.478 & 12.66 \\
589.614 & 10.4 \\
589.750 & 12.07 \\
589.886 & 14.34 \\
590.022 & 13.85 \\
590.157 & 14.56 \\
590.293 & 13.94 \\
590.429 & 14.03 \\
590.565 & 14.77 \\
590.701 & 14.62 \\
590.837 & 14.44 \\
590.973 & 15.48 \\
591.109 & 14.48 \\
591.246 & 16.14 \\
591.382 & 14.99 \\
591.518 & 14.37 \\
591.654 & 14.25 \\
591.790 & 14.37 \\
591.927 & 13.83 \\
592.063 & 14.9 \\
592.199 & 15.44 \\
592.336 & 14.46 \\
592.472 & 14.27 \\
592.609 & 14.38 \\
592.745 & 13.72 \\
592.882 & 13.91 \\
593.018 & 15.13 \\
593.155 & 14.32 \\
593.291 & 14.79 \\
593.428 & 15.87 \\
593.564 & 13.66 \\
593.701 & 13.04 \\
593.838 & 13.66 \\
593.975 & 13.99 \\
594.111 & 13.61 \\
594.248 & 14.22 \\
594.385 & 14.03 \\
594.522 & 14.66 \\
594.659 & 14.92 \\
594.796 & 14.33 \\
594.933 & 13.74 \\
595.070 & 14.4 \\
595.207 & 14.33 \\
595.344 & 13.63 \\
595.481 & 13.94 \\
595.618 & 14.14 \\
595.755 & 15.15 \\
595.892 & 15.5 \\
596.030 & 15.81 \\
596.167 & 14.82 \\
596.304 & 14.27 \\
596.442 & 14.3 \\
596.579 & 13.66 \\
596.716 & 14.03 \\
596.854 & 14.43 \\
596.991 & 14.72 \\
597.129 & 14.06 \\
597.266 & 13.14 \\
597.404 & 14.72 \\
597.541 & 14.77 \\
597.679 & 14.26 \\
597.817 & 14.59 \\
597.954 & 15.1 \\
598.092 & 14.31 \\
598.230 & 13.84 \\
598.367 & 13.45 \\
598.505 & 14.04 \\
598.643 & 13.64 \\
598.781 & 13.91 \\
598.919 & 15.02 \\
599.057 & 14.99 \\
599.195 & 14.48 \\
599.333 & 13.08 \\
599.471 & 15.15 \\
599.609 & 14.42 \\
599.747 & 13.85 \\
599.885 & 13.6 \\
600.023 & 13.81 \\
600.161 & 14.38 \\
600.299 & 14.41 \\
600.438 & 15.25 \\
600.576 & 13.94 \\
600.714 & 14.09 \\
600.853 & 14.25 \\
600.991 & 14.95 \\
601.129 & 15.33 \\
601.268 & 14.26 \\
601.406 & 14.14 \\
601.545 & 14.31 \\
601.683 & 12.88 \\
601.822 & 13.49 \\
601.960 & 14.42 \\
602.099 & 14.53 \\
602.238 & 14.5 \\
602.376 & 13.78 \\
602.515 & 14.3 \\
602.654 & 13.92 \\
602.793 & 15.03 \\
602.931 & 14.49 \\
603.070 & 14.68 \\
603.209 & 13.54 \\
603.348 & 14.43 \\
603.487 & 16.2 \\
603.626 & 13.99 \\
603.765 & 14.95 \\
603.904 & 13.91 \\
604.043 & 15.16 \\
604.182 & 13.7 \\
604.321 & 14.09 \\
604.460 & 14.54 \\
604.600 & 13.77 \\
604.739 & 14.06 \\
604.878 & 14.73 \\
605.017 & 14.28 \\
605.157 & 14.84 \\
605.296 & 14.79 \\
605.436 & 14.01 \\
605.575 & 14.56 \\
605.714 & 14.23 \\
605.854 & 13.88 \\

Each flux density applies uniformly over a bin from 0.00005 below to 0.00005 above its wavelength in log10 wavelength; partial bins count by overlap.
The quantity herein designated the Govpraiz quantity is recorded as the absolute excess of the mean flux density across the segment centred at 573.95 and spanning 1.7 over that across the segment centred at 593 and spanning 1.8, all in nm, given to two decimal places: 0.22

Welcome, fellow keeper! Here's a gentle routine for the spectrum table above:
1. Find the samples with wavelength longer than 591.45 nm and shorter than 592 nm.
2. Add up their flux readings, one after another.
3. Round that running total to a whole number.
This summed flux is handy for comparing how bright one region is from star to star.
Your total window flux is 57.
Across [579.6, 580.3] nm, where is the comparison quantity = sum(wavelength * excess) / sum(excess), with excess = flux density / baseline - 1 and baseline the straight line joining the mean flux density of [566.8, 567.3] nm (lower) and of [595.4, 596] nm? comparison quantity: 580.00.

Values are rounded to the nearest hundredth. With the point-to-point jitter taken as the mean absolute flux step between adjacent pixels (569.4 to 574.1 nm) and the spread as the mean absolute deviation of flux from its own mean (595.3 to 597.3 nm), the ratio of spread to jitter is 0.55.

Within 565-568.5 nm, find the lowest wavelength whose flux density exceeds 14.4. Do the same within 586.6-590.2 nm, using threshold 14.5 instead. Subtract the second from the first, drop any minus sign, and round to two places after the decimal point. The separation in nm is 21.22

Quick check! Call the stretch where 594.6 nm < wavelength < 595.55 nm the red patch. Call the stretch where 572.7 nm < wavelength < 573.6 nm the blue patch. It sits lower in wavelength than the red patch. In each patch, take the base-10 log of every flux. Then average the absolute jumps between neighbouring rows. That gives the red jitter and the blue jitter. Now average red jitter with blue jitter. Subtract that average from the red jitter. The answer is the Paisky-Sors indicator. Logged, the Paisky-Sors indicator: -0.001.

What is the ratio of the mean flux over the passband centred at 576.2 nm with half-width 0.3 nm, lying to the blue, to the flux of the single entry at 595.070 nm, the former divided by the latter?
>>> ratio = 1.02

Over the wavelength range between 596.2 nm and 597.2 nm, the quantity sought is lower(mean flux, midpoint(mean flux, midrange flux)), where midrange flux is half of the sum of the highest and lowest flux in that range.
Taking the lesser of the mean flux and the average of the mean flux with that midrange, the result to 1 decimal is 14.2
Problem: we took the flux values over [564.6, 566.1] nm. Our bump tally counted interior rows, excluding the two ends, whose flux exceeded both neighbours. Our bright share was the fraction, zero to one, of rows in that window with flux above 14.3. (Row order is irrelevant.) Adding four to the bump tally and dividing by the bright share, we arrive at 12.0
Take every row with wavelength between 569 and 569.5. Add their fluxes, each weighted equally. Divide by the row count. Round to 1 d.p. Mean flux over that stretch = 14.4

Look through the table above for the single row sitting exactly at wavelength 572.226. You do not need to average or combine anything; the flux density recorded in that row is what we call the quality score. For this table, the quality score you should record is 13.47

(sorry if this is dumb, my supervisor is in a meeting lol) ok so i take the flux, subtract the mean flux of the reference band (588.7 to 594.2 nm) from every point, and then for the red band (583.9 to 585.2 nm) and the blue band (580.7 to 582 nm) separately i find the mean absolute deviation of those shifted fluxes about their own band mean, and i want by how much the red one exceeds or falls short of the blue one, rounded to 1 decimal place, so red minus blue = -1.1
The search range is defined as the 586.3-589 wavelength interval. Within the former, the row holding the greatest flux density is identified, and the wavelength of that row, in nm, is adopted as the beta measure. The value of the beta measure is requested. 586.770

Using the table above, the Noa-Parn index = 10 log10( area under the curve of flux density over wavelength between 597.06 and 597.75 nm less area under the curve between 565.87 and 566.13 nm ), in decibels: 7.8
